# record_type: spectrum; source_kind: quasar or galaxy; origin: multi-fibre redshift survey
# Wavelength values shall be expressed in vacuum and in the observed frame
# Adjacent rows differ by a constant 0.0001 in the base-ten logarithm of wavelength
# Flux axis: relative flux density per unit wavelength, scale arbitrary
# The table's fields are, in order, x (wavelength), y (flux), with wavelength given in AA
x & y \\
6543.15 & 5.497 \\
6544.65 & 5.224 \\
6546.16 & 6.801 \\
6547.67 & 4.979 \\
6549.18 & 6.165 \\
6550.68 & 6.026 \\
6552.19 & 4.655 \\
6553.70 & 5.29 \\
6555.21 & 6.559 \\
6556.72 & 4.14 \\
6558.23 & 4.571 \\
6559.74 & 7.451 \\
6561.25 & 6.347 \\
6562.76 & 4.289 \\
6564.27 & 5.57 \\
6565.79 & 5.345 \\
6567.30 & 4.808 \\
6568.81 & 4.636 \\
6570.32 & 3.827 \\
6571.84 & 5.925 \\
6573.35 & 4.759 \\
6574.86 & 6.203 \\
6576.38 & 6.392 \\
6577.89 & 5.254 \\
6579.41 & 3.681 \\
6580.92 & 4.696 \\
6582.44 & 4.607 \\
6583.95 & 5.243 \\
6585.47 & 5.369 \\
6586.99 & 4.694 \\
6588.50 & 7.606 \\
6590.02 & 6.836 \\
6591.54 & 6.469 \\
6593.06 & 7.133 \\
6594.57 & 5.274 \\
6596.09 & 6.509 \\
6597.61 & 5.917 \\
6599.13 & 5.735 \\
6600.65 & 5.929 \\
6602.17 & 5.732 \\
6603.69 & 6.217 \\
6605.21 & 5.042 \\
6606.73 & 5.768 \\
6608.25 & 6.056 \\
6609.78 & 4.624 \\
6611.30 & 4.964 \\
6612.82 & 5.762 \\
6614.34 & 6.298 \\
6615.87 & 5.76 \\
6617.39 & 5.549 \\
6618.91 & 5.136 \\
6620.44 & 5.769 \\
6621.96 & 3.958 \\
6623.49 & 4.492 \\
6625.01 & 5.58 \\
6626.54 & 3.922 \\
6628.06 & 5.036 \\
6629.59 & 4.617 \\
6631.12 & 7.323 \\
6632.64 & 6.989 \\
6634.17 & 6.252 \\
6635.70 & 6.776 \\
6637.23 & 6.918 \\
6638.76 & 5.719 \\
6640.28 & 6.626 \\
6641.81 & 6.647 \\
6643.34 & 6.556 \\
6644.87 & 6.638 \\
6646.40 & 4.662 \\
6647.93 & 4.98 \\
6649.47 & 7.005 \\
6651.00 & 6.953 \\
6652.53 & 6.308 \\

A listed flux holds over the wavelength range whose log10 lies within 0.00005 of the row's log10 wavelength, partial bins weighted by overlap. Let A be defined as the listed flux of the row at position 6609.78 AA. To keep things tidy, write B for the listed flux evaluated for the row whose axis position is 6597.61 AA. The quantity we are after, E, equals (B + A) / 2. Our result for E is 5.3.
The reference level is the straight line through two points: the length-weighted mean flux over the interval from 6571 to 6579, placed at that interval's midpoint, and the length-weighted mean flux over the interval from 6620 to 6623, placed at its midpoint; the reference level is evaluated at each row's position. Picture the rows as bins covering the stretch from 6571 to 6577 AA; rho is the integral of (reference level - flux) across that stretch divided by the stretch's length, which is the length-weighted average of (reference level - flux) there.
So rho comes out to -0.2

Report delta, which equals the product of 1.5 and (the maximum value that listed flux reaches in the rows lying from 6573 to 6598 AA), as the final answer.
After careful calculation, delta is 11.4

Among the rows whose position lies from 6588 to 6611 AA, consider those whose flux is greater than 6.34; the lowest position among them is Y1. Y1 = 6588.50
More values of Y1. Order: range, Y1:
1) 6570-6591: 6576.38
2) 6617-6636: 6631.12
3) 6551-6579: 6555.21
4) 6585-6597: 6588.50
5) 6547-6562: 6555.21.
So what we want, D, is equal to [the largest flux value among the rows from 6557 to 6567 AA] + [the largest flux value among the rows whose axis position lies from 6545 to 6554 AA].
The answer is 14.3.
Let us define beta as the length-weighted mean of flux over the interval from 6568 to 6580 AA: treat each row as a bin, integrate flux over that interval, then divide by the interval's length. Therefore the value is 5.10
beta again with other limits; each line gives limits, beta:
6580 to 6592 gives 5.64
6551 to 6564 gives 5.44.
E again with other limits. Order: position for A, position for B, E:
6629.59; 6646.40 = 4.6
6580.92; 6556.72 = 4.4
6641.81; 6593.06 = 6.9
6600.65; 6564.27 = 5.7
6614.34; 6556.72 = 5.2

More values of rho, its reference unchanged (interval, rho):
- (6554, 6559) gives 0.8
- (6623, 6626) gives -0.3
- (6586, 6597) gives -1.0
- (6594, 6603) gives -0.7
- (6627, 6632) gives -1.0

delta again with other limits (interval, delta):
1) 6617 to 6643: 11.0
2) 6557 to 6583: 11.2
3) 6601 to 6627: 9.4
